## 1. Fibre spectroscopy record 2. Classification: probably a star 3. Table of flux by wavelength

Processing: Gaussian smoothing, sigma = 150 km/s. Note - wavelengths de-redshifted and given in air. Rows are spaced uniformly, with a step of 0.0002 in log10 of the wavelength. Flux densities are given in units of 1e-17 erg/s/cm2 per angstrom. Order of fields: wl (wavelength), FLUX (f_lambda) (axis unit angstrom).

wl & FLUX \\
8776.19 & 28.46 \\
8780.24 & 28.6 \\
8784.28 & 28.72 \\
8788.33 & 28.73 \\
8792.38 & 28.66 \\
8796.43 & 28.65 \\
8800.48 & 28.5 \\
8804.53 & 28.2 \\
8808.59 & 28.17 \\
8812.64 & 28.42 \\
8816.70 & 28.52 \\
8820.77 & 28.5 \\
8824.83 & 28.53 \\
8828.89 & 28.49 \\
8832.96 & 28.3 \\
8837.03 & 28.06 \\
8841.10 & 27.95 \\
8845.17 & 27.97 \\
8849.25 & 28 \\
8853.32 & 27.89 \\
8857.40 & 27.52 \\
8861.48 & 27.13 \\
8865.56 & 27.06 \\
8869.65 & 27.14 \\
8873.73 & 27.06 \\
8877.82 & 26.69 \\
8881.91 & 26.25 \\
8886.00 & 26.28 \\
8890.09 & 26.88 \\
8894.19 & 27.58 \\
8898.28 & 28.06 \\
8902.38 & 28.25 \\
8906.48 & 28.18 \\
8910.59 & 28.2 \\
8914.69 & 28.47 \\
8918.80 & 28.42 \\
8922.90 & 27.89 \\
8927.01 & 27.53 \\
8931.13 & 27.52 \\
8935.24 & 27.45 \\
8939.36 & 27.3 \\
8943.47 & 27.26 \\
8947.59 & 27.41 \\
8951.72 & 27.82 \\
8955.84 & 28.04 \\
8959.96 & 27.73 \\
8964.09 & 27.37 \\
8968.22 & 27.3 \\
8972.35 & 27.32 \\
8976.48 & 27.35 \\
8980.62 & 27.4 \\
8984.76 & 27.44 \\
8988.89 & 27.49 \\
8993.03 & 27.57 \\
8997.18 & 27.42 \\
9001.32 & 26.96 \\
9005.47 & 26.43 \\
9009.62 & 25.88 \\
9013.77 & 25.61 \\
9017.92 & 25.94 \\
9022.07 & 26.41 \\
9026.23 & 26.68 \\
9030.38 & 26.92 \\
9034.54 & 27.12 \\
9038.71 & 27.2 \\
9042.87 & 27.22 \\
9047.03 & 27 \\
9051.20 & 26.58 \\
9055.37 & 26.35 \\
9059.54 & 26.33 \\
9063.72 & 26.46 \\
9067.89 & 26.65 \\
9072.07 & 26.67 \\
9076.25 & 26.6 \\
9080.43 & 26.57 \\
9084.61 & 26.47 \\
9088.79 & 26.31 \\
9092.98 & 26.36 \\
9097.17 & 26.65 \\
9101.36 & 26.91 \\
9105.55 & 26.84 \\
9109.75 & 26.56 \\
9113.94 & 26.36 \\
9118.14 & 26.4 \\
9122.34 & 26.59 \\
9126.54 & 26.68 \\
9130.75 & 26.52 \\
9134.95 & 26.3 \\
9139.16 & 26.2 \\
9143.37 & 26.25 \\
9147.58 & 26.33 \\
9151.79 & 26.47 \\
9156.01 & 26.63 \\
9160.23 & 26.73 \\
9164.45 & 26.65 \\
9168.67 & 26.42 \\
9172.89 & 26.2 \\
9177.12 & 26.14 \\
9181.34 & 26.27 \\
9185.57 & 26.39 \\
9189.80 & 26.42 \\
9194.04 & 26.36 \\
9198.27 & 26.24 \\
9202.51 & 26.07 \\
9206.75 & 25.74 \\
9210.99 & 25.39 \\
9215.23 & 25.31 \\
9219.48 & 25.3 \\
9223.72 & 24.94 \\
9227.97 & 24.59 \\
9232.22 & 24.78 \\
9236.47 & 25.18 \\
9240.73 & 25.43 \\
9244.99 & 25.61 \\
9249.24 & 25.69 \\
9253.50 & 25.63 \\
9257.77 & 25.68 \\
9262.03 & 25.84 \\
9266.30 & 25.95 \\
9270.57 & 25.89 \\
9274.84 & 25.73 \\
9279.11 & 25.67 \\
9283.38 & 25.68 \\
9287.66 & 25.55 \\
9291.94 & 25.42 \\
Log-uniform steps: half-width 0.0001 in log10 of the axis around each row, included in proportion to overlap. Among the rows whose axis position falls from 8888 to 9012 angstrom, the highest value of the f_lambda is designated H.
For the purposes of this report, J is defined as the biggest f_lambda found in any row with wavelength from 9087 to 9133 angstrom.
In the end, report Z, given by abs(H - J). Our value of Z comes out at 1.6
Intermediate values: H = 28.47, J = 26.91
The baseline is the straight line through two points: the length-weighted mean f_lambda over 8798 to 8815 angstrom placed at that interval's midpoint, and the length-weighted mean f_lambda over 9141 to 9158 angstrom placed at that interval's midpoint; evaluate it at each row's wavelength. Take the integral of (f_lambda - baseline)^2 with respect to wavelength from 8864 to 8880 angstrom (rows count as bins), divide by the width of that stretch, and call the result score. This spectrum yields 1.03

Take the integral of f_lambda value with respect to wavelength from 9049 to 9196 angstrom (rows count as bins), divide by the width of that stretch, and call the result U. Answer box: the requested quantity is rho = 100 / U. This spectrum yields 3.78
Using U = 26.5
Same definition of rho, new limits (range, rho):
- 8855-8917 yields 3.65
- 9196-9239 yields 3.94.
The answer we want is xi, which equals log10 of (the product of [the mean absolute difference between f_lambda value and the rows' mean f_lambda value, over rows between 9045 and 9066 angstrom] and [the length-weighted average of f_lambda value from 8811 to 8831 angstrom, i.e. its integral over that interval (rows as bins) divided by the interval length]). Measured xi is 0.75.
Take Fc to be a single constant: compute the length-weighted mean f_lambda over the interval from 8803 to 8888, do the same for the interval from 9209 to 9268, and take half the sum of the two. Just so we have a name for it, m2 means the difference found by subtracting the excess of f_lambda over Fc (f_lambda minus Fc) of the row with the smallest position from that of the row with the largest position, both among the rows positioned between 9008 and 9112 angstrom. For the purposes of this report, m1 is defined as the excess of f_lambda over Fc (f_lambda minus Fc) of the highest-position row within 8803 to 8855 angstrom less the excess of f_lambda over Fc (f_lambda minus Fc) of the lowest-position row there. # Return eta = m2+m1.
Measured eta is 0.4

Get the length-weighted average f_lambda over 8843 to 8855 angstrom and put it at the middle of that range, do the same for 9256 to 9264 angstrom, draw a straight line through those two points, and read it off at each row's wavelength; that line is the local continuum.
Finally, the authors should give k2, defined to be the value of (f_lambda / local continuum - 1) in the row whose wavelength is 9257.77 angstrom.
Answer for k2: -0.004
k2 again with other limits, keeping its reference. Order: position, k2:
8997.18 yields 0.009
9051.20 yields -0.011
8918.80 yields 0.030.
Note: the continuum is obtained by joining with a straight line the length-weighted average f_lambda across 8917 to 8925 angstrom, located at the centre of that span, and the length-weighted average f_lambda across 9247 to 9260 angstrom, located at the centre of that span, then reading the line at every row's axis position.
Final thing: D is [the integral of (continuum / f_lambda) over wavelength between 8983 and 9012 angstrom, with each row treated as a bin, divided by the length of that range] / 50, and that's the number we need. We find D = 0.0204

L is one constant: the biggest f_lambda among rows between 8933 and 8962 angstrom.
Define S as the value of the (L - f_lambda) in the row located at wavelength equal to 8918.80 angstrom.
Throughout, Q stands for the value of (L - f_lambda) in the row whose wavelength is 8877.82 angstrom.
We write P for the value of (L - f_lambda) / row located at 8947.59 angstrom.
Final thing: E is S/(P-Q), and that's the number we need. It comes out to 0.53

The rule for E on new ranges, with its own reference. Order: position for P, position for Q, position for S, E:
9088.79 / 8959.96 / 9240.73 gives 1.84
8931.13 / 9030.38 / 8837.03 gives 0.03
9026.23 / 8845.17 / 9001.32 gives 0.84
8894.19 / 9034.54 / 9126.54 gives -2.96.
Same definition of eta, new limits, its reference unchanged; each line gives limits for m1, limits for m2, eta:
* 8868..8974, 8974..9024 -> -0.8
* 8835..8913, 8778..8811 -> -0.3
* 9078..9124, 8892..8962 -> 0.2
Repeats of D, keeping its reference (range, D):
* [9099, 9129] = 0.0201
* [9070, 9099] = 0.0203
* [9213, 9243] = 0.0206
